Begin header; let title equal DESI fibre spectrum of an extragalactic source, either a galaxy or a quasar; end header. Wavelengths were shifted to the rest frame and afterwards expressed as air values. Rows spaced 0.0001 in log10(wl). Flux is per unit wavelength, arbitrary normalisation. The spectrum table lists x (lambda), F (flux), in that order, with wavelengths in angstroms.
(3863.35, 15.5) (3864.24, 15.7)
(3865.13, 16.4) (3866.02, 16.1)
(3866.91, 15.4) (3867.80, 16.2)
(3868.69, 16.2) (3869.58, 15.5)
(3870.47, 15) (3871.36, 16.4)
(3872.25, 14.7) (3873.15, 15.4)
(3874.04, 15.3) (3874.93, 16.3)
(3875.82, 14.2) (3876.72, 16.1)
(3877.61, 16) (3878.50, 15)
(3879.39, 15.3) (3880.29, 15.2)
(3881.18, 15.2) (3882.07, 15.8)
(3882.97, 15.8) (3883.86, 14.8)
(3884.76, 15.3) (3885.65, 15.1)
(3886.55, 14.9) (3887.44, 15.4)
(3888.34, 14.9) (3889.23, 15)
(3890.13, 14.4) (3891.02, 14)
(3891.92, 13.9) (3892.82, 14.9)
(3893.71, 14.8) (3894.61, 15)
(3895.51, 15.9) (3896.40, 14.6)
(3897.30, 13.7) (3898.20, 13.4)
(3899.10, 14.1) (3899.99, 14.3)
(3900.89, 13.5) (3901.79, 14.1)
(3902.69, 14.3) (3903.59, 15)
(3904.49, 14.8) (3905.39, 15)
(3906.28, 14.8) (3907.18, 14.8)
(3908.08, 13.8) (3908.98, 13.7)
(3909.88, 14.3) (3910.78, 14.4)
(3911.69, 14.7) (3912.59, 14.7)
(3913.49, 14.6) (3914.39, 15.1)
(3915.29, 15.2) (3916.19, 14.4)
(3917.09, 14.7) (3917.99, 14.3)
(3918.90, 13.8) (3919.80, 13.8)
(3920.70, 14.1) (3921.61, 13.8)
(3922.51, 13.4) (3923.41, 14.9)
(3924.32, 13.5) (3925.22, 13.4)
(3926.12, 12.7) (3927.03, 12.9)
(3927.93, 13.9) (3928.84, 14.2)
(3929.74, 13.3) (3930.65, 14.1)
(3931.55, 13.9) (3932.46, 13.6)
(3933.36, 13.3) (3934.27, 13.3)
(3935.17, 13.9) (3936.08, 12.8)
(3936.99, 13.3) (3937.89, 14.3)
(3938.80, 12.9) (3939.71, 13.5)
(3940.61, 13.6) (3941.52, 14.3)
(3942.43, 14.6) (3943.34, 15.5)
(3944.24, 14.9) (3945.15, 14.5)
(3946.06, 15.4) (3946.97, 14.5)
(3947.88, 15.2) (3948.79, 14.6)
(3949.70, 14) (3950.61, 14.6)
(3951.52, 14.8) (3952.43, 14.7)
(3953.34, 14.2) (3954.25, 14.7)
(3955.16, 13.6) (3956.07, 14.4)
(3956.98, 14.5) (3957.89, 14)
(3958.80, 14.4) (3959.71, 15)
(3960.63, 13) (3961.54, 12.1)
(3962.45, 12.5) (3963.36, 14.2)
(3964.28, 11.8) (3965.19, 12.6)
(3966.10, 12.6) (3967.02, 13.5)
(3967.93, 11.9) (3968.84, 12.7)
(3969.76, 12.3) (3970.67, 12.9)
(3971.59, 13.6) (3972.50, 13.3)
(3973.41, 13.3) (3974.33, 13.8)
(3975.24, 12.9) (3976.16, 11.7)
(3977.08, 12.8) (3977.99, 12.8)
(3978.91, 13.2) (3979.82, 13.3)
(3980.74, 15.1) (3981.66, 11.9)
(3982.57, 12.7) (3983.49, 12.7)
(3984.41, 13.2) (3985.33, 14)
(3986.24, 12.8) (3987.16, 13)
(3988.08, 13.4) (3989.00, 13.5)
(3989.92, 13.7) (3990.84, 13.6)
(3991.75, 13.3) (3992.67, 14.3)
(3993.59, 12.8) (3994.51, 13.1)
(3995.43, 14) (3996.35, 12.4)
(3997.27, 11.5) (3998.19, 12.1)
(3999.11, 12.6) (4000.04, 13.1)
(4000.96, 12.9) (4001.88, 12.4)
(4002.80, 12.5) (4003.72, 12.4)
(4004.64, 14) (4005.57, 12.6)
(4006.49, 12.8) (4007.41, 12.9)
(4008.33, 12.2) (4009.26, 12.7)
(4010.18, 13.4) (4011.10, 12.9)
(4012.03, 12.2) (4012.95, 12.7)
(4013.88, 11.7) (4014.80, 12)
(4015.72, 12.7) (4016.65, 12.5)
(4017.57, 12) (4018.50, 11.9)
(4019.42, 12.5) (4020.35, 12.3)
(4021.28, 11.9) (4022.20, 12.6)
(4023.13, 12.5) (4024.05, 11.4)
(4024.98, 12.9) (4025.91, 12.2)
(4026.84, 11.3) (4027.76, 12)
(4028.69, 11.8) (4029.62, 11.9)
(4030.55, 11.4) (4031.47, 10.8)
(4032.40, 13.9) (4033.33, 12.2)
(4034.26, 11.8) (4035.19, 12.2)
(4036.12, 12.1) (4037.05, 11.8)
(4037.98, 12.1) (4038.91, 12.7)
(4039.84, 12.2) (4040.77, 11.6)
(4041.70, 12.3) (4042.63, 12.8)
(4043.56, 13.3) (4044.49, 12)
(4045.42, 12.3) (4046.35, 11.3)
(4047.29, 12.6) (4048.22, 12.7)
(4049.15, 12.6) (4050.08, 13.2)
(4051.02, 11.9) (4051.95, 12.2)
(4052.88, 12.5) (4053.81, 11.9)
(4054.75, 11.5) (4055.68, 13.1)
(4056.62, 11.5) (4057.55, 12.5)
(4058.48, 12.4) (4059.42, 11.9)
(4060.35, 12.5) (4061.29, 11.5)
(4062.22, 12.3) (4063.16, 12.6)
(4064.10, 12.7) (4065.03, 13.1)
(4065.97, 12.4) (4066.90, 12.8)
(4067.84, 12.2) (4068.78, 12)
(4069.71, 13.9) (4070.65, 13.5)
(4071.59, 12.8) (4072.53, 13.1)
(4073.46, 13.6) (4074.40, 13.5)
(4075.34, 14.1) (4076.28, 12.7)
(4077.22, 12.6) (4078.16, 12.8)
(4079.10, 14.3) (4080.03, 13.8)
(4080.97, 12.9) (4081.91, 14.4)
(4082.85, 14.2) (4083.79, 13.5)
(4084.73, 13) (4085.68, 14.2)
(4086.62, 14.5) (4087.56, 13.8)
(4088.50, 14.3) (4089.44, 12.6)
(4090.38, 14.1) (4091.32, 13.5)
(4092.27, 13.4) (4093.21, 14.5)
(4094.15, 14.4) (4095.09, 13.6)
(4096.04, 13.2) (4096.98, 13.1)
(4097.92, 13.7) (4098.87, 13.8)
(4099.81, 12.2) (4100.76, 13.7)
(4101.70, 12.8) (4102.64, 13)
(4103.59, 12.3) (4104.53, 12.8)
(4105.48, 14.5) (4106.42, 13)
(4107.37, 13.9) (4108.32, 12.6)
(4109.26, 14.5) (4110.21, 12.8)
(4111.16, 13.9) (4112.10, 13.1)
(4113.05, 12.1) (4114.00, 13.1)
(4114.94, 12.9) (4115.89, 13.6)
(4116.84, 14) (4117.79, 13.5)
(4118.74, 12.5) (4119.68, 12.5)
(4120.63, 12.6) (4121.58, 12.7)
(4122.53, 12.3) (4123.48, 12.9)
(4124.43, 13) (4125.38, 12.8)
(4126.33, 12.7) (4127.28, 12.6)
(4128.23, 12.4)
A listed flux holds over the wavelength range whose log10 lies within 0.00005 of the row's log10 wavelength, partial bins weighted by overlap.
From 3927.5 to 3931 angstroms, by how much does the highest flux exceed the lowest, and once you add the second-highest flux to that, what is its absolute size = 15.0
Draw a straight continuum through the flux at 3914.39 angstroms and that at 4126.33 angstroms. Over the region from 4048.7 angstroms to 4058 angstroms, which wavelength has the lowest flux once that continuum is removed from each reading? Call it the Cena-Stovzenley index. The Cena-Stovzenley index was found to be 4054.75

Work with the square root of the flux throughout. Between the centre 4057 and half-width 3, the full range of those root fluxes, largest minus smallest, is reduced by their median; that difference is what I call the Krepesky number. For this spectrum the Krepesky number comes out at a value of -3.26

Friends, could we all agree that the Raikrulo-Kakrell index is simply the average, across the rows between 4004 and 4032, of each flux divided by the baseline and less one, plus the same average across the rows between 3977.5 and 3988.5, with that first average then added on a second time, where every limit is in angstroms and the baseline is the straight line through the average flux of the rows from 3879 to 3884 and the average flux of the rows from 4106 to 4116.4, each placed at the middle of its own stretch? -0.34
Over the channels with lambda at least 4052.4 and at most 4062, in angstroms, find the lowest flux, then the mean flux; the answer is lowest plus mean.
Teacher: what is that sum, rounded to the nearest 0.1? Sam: 23.6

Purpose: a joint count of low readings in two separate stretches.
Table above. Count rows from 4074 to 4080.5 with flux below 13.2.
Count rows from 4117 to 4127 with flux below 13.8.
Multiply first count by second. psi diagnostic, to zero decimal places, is 30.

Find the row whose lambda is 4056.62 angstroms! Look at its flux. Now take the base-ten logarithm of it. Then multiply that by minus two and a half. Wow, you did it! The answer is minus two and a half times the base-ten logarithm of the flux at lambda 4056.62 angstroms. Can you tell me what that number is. -2.65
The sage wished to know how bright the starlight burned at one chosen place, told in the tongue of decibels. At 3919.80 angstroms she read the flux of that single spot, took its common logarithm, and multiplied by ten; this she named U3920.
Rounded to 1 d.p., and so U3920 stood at 11.4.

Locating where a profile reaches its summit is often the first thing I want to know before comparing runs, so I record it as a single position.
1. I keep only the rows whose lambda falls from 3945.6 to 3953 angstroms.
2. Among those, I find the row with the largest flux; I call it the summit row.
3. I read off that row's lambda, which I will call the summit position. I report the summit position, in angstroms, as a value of 3946.06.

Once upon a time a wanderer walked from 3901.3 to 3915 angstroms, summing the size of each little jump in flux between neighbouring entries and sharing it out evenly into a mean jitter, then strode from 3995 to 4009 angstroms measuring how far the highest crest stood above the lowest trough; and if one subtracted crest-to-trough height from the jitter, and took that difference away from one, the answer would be 3.2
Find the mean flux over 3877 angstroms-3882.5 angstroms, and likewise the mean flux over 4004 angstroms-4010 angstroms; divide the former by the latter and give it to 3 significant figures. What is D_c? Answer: 1.20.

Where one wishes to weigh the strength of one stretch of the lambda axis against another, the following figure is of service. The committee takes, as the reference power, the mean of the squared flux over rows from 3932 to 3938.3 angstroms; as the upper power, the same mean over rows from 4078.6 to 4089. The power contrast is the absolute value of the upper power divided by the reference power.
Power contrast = 1.1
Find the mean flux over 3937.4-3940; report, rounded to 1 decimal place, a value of 13.6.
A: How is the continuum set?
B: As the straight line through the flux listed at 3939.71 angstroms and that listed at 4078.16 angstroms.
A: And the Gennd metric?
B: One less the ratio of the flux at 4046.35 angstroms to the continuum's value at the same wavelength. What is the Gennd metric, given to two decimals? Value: 0.13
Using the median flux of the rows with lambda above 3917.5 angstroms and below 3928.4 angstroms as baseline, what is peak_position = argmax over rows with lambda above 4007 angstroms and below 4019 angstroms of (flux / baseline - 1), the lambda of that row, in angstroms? 4010.18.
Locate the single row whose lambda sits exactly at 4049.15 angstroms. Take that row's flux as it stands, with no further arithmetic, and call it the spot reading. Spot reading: 12.6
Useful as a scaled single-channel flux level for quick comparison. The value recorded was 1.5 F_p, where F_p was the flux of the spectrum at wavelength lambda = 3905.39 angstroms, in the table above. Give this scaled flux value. 22.5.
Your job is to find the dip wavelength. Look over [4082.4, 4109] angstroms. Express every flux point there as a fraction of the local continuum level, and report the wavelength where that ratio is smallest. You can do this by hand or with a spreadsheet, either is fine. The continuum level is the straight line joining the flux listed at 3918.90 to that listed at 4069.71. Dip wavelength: 4099.81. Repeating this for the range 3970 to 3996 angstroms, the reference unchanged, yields 3976.16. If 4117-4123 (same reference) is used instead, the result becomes 4122.53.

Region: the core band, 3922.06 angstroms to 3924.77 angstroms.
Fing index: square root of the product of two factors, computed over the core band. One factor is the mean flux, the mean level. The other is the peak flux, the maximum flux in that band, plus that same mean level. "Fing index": 20.0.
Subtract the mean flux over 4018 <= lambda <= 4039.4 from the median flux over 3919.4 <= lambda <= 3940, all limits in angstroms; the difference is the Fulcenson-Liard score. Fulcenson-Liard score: 1.4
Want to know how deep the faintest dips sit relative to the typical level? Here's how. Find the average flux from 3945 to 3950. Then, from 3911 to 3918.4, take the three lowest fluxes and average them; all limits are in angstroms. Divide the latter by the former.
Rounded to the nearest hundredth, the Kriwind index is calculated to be 0.98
